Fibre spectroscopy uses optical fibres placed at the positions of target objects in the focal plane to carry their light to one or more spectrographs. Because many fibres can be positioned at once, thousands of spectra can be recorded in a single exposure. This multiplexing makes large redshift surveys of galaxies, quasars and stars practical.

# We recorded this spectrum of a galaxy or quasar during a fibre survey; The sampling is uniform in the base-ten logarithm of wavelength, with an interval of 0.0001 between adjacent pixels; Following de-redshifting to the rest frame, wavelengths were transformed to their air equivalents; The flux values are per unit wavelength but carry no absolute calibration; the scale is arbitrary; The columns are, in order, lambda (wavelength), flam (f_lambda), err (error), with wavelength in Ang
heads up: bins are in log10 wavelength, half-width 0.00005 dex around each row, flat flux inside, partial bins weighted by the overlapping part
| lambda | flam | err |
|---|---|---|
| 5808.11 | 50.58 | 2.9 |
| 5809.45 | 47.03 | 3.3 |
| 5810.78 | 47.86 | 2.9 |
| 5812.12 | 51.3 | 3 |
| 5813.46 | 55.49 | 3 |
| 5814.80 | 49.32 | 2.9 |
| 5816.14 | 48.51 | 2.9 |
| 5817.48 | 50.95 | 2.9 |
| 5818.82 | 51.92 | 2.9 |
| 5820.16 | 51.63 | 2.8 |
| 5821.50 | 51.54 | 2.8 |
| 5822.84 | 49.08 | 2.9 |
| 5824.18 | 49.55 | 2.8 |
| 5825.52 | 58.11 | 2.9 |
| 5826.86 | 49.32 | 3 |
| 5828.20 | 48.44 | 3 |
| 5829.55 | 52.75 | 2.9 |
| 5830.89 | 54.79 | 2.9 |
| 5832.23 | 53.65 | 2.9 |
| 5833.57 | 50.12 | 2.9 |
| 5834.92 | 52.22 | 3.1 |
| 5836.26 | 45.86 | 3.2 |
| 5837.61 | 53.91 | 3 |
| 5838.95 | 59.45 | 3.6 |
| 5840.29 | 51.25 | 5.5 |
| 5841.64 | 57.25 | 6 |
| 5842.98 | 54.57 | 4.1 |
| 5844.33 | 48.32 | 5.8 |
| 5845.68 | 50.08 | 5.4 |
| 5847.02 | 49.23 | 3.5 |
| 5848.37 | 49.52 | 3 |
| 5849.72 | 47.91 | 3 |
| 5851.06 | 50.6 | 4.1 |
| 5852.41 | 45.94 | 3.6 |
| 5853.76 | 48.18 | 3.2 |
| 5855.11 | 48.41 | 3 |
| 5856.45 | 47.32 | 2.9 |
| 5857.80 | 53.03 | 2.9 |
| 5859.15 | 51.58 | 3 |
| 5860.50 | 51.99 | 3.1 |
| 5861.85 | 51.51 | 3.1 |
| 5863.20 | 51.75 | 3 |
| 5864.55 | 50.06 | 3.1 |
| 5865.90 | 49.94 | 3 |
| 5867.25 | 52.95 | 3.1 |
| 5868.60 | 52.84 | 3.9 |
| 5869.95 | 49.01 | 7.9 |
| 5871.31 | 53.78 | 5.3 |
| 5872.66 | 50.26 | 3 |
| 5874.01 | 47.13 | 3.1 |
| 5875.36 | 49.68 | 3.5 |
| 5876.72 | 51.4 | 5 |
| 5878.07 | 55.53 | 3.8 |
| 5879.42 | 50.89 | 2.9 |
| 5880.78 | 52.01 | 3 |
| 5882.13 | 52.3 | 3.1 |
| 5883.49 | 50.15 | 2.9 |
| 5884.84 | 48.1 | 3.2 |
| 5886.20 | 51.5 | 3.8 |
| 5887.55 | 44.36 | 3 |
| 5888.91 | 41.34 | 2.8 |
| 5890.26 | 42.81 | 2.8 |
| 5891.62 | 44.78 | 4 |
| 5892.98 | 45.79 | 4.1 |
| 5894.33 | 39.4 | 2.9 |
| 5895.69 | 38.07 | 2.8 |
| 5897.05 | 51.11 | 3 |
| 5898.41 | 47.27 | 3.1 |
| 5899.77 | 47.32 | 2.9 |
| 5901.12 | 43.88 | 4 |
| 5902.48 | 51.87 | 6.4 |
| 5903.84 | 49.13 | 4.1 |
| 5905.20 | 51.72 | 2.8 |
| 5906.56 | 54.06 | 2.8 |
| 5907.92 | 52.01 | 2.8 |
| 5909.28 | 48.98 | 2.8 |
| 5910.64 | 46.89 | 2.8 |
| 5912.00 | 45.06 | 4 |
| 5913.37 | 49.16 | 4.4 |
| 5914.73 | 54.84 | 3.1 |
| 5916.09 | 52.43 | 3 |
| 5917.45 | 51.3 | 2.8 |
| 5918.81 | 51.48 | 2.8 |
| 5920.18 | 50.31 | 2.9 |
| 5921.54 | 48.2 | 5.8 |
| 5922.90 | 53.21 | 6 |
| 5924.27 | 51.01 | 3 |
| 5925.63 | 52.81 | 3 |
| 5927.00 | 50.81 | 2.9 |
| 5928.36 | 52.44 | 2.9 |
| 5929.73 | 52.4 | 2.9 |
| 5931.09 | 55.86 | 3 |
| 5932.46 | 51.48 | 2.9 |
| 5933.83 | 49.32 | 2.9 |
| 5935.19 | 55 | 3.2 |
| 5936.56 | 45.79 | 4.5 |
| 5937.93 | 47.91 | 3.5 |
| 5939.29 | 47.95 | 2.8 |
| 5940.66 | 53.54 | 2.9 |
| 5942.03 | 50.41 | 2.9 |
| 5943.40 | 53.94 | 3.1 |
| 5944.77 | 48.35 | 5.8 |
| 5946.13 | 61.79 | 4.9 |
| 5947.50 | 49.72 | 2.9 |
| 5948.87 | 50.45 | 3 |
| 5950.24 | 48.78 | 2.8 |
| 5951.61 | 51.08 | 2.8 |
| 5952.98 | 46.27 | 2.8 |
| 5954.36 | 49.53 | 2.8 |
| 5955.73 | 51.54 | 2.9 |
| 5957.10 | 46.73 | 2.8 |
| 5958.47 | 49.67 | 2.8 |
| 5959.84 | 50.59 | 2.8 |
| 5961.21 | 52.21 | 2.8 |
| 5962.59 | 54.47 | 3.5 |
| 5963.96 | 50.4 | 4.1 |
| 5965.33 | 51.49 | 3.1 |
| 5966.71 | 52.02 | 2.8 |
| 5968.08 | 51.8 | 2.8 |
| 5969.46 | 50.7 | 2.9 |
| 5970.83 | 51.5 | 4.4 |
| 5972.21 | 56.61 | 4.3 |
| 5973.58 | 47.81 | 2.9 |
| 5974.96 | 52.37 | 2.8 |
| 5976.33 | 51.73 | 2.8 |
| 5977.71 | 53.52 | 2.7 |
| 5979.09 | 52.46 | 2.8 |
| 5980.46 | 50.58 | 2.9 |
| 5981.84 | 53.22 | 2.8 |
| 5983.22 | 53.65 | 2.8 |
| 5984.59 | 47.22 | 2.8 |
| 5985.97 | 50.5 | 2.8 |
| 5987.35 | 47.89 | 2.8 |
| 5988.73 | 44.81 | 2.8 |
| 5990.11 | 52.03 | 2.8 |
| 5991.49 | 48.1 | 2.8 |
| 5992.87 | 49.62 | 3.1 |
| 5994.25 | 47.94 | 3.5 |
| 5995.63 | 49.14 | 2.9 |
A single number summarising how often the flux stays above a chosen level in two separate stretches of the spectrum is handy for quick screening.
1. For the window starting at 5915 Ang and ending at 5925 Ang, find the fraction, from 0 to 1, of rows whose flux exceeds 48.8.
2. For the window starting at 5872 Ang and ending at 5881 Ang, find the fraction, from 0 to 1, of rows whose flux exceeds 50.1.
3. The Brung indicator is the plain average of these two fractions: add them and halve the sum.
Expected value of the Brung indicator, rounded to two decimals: 0.79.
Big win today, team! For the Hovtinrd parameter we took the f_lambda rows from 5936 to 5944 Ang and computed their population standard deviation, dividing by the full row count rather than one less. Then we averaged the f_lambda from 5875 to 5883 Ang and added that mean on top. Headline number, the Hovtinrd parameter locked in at 55.0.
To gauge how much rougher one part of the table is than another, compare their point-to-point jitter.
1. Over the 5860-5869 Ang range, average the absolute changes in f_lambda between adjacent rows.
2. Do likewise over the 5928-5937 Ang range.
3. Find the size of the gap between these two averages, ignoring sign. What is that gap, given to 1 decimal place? 3.2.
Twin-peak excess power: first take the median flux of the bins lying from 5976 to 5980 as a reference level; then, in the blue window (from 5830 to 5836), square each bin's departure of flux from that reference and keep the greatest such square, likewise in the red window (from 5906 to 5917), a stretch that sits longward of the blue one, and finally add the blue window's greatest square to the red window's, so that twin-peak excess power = 60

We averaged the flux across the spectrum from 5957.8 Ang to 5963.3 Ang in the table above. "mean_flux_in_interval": 51.7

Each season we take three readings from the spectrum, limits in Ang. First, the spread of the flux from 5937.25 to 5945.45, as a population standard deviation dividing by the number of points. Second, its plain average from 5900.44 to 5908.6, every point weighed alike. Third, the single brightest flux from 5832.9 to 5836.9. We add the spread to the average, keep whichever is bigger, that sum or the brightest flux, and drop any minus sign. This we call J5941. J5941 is 53.0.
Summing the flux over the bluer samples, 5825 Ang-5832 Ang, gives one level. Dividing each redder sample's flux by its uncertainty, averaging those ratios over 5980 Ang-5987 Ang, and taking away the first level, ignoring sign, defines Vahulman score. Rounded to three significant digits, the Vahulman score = 245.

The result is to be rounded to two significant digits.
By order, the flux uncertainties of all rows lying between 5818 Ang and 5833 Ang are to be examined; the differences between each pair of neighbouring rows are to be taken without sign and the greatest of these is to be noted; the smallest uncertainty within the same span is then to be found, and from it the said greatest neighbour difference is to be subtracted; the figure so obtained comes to 2.7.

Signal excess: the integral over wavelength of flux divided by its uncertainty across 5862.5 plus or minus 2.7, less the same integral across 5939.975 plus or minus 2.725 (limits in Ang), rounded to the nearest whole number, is -1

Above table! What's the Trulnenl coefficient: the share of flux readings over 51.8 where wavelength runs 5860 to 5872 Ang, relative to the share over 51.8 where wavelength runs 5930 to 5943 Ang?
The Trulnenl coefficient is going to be 1.3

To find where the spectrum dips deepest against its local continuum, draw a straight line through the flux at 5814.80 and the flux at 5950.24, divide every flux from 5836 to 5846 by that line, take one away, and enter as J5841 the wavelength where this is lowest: 5836.26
